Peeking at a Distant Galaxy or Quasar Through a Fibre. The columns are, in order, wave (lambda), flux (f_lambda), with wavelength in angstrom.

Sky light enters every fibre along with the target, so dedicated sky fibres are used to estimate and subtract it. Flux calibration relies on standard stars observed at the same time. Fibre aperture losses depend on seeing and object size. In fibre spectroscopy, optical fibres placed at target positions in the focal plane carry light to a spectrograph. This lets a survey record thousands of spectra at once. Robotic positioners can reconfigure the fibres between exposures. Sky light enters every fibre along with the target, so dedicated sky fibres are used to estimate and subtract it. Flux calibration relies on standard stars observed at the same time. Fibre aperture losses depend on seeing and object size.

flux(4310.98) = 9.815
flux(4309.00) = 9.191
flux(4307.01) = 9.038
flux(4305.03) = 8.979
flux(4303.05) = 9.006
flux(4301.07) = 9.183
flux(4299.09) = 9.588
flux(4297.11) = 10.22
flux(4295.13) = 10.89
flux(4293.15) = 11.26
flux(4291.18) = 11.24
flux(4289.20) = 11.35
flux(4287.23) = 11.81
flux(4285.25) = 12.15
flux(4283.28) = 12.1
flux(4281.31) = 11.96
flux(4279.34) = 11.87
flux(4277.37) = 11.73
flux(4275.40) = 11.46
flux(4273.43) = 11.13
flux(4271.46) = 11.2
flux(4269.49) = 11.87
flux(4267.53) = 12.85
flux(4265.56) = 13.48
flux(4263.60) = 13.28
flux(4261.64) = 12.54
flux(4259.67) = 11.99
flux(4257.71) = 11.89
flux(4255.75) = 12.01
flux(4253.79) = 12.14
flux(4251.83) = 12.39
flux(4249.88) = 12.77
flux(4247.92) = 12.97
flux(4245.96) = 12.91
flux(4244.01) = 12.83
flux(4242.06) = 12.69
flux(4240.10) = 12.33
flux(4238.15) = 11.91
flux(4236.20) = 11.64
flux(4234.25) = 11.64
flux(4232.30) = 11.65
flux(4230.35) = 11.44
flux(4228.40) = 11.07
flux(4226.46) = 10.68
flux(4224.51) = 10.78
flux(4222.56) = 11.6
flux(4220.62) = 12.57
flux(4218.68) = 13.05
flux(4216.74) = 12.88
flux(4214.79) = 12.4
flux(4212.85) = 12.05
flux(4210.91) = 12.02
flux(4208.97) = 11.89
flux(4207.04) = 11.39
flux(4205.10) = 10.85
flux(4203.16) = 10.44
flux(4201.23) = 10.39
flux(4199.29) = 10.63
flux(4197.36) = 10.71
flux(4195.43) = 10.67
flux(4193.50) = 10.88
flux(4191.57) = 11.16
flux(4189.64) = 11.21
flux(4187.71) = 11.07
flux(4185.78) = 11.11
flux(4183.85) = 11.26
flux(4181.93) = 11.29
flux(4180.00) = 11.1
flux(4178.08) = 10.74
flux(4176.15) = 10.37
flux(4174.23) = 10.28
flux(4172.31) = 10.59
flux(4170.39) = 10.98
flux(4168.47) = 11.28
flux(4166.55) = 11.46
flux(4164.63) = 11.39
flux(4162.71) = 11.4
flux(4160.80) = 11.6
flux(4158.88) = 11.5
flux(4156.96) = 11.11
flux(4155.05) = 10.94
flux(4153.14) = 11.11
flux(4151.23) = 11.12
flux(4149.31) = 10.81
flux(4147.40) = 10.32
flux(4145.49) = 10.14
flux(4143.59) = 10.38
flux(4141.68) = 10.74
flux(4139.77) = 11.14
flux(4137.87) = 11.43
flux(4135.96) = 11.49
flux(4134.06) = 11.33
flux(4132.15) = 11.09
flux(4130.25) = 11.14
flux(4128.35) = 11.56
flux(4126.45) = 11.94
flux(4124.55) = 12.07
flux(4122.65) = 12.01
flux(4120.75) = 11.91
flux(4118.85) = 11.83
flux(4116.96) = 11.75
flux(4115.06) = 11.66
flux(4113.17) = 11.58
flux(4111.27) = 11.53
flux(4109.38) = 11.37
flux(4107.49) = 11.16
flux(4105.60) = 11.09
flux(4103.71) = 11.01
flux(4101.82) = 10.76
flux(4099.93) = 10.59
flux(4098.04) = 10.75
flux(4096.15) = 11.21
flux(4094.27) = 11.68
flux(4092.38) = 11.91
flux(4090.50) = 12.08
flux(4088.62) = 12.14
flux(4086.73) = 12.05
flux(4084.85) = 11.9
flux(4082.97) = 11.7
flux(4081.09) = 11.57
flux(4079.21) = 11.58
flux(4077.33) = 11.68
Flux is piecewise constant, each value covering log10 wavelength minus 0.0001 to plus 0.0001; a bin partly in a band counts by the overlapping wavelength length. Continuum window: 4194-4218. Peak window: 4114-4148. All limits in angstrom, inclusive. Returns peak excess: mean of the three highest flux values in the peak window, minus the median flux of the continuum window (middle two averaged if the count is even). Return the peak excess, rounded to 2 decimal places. 0.89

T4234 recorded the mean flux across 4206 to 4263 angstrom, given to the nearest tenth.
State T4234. 12.1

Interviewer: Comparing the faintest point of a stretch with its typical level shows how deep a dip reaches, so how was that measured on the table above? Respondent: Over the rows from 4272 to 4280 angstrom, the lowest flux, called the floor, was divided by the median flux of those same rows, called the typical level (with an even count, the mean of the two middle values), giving 0.960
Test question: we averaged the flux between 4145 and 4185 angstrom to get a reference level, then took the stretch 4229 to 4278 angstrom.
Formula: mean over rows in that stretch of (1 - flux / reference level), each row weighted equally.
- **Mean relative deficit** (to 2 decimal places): -0.11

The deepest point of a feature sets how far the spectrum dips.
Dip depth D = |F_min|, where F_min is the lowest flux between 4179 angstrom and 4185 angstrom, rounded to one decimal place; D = 11.1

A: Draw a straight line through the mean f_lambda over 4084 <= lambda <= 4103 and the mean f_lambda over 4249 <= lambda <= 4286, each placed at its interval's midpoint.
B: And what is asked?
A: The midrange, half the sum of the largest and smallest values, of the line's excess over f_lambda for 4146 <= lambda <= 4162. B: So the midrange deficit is 0.8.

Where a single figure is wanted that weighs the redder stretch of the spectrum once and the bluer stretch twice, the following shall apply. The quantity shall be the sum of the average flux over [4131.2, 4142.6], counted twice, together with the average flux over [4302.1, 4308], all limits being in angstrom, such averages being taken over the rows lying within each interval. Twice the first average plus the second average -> 31.4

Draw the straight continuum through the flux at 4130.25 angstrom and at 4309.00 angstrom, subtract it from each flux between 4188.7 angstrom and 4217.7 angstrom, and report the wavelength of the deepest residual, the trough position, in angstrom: 4201.23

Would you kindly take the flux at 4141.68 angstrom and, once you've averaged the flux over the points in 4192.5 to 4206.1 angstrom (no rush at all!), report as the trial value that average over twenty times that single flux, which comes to 0.0496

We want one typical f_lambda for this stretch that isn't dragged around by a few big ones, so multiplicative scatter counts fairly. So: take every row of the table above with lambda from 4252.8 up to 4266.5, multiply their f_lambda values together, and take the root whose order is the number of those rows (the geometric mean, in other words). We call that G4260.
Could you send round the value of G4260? 12.5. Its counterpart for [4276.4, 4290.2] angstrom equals 11.9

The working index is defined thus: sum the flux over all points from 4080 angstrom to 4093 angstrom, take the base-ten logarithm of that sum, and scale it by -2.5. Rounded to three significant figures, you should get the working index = -4.80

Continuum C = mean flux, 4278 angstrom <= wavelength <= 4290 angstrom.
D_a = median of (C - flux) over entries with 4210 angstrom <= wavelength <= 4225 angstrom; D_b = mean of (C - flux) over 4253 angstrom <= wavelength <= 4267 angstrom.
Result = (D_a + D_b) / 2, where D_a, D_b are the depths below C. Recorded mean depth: -0.5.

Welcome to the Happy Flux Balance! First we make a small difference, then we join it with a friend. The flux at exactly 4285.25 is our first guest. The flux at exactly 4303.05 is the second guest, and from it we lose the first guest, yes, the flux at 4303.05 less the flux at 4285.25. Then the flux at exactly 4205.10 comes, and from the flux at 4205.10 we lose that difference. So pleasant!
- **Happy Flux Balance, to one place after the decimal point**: 14.0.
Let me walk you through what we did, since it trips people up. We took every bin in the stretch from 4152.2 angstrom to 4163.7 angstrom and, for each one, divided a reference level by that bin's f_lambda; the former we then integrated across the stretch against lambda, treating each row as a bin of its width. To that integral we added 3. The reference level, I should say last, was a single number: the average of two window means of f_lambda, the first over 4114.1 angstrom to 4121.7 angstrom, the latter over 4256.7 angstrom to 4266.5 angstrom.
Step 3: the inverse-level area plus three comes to 15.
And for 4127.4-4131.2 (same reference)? 7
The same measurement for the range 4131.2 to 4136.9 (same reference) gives 9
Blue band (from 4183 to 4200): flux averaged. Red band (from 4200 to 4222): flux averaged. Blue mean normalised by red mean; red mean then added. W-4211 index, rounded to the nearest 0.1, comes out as 12.7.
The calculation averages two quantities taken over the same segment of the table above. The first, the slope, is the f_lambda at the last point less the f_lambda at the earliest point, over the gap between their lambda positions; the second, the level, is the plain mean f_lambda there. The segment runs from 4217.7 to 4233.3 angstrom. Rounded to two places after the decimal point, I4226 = 5.75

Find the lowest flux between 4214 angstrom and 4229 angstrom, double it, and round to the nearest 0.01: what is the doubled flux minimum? 21.36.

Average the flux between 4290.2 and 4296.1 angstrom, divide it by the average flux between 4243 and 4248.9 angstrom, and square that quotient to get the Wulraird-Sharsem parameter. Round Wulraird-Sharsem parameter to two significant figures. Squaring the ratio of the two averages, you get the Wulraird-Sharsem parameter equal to 0.74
